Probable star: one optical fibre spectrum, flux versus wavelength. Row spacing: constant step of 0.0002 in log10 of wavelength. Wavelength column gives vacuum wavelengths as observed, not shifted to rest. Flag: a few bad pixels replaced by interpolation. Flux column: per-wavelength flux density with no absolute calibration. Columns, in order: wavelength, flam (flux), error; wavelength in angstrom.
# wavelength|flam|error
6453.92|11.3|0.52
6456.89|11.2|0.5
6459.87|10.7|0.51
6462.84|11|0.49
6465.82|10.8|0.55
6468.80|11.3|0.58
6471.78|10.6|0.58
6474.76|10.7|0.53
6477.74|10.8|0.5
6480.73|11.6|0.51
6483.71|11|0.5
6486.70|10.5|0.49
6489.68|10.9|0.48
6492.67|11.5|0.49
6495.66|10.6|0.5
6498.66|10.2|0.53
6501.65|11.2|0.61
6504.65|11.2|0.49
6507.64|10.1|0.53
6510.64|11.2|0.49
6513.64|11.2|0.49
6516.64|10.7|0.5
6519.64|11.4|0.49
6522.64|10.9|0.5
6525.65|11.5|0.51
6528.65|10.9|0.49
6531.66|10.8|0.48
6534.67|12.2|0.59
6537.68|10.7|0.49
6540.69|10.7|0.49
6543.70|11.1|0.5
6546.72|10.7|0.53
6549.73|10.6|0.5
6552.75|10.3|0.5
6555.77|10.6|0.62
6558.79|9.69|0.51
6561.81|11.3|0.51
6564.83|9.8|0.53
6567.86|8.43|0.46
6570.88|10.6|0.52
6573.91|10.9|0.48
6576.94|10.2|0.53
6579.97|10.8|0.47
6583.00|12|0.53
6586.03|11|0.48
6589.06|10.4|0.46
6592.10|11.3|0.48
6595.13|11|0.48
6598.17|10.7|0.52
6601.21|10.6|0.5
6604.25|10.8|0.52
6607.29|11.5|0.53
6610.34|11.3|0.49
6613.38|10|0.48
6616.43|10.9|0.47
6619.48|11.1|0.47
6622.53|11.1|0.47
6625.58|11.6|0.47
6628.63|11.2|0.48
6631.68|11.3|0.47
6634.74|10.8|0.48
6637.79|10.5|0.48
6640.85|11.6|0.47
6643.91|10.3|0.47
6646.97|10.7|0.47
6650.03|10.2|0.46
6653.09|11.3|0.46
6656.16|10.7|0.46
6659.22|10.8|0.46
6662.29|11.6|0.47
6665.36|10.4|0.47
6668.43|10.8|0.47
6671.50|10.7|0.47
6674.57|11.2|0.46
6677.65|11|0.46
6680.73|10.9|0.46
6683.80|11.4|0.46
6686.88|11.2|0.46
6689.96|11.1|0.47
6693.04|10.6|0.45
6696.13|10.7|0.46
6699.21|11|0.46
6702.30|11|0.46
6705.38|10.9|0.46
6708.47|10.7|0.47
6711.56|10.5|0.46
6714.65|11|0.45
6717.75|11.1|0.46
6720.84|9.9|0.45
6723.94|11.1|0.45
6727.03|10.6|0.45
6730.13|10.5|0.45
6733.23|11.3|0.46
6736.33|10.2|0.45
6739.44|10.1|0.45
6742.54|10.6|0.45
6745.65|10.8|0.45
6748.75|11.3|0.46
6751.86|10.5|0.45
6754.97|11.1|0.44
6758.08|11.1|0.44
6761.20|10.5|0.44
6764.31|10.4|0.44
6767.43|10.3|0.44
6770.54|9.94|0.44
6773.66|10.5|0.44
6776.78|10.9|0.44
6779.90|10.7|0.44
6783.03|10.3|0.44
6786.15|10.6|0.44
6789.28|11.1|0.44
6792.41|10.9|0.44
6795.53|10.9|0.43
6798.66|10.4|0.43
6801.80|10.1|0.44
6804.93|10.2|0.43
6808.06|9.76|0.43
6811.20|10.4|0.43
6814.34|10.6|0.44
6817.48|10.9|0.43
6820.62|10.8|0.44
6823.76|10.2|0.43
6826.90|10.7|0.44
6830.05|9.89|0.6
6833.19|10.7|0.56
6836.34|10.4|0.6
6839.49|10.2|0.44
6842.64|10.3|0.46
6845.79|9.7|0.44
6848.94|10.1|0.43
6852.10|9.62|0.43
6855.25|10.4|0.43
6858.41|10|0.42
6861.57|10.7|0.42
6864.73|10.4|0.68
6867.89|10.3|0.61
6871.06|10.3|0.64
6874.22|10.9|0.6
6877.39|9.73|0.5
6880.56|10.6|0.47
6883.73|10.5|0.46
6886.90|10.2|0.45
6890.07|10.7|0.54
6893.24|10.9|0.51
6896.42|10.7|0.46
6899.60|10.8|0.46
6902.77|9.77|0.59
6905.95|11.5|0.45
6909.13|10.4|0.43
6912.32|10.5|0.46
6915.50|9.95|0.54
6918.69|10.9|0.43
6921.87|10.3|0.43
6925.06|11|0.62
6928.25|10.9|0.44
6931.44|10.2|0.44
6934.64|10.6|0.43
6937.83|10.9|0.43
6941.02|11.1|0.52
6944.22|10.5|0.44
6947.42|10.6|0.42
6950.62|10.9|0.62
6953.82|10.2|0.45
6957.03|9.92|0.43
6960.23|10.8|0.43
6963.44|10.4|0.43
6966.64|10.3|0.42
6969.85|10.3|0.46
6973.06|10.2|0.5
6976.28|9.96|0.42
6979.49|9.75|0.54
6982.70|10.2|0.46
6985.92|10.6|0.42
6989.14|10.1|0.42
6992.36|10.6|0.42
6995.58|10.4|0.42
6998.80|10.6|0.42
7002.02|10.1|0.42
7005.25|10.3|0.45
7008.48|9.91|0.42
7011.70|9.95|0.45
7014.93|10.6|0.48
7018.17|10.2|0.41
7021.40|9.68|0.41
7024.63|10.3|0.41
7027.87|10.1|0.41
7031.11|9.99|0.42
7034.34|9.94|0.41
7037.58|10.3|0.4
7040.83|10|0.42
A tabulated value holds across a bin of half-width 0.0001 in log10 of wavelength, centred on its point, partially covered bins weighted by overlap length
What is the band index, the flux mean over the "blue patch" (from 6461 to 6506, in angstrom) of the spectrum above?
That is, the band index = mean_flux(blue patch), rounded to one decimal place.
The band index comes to 10.9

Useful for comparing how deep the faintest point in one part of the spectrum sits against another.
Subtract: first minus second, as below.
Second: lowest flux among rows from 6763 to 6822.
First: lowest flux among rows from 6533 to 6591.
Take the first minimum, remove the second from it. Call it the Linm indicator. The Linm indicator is -1.33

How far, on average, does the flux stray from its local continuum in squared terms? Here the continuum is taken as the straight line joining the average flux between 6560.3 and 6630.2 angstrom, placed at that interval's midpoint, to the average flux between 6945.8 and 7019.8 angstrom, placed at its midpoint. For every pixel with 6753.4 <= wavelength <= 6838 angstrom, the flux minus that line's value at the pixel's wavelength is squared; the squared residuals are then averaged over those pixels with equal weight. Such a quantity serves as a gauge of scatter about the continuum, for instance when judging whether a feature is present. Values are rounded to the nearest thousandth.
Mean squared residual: 0.130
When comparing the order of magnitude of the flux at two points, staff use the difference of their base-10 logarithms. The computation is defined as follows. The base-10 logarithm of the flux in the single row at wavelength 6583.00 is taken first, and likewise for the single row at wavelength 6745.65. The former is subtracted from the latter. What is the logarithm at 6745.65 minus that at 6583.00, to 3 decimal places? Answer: -0.046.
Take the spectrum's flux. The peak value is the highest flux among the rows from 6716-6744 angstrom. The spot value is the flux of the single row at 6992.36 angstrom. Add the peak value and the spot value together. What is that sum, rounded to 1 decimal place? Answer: 21.9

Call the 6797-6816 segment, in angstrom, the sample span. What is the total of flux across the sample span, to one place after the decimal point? 61.5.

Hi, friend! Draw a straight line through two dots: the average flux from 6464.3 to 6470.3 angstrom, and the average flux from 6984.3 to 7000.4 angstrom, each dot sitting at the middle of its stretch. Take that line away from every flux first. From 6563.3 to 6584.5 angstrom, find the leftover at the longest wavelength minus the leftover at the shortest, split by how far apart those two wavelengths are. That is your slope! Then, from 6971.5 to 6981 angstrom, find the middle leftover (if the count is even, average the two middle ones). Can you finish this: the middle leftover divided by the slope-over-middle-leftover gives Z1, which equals 2.2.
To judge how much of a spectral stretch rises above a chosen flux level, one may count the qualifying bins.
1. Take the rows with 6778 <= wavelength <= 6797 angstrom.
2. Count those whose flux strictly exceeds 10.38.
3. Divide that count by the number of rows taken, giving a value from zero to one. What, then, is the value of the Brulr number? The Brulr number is 0.8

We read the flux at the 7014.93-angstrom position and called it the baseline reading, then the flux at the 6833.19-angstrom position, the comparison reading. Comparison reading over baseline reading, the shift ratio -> 1.01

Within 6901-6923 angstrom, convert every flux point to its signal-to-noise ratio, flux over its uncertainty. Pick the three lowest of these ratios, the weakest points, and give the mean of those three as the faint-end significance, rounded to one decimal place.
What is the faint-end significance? 19.3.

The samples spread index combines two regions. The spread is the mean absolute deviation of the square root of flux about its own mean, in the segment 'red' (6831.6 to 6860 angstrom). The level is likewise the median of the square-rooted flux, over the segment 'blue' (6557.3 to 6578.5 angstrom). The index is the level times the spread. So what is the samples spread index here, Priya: 0.135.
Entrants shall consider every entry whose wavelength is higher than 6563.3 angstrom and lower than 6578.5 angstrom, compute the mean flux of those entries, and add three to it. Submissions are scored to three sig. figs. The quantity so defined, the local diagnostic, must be 13.0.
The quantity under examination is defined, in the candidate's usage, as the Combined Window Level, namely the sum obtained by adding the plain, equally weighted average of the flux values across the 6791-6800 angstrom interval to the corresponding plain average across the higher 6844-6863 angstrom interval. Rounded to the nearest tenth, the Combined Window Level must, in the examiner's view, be 20.8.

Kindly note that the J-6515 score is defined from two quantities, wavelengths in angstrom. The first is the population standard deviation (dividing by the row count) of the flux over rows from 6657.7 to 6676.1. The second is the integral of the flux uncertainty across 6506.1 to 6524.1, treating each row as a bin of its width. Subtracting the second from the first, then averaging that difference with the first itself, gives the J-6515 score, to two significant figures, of -4.1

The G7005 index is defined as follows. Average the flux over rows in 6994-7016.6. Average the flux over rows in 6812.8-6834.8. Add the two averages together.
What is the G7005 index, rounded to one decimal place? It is 20.8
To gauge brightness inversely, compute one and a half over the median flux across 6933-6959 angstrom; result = 0.142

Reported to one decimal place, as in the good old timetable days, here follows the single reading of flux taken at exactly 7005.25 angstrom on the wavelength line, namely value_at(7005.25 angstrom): 10.3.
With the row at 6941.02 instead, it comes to 11.1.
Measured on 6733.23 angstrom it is 11.3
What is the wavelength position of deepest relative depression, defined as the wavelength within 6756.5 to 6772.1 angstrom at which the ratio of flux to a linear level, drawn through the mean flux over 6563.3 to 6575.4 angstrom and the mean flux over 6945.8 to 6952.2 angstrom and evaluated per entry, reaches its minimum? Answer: 6770.54 angstrom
